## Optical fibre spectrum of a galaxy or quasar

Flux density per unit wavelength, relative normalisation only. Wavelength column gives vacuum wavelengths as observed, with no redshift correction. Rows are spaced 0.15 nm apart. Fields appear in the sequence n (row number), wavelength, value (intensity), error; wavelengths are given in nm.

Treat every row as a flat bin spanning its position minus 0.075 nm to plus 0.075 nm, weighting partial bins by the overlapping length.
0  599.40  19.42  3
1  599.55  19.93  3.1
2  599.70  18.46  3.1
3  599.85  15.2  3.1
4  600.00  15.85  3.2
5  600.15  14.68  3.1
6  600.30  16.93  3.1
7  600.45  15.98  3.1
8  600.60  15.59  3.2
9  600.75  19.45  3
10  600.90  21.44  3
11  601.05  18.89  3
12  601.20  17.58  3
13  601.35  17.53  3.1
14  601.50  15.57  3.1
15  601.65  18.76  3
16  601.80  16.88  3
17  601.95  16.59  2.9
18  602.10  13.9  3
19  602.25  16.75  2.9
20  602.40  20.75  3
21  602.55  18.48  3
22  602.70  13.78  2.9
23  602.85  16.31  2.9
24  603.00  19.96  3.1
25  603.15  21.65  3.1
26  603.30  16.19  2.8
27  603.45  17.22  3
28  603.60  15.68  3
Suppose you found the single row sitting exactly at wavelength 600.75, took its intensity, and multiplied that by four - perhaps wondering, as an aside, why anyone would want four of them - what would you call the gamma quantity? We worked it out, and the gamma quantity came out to 78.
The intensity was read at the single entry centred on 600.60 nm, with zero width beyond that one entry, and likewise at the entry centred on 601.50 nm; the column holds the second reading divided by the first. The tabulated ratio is 1.00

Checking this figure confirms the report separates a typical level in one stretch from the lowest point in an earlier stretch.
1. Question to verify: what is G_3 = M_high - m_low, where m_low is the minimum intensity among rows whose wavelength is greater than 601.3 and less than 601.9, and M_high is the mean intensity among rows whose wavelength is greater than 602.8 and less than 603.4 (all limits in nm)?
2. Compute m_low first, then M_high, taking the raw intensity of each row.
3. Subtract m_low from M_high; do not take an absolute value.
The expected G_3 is 3.0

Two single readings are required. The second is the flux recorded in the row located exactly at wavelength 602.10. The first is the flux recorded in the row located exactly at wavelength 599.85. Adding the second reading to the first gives 29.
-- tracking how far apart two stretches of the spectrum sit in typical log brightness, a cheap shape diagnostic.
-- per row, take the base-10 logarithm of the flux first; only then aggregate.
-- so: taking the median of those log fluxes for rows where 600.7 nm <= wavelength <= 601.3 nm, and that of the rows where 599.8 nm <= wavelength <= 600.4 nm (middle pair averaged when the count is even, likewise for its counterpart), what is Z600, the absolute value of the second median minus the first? 0.092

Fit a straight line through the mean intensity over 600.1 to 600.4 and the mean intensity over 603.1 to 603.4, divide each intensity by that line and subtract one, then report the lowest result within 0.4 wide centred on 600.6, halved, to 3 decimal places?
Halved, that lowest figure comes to -0.019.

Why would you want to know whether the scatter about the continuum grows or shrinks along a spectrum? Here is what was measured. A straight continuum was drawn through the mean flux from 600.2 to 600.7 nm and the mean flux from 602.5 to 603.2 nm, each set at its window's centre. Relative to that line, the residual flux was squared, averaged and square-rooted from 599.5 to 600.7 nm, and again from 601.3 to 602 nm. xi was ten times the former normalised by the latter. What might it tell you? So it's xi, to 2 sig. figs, 18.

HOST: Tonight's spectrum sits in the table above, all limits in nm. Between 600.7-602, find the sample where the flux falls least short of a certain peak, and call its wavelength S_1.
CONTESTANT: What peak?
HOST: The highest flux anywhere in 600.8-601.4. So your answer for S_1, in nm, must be 600.90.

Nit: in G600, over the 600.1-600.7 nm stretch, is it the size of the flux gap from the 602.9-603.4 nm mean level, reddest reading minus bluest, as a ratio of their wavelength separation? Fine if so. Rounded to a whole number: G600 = -2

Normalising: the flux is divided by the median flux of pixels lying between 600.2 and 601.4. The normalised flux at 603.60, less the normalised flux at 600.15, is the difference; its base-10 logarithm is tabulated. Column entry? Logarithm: -1.24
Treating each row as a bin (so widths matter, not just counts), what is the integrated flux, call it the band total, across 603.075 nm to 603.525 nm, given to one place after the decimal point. 8.3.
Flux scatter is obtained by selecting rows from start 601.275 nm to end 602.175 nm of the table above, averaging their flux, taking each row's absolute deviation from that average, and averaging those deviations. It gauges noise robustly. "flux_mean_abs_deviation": 1.20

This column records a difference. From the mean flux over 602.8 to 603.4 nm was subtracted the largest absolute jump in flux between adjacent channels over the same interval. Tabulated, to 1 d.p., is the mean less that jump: 13.1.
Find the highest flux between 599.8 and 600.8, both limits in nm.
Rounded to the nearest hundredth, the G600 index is 19.45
